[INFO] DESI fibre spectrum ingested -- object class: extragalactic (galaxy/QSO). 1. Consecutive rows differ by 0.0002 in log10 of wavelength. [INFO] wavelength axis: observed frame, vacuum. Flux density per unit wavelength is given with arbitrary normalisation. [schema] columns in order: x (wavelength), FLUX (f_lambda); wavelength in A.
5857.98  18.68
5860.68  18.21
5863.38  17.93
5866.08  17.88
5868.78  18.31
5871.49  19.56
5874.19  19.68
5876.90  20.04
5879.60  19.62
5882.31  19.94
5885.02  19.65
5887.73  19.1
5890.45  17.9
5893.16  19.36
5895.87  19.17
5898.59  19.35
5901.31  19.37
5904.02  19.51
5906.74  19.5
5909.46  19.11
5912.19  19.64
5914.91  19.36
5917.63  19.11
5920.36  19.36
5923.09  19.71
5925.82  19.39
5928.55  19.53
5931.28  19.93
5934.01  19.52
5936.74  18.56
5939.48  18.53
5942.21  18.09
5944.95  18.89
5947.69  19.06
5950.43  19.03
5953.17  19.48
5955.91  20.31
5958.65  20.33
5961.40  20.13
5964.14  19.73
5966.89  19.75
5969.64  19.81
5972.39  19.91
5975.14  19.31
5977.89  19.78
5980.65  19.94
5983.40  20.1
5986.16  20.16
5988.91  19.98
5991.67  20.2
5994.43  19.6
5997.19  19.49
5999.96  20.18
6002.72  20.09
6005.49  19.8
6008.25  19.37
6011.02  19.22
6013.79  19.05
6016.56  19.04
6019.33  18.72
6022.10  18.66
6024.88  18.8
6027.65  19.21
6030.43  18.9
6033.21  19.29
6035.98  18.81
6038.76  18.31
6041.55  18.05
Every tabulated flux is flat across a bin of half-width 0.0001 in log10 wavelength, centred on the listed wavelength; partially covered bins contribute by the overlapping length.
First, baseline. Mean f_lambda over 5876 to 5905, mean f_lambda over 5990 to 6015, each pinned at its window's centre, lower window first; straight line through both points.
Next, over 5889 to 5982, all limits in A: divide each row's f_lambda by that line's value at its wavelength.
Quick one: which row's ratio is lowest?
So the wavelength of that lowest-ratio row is 5890.45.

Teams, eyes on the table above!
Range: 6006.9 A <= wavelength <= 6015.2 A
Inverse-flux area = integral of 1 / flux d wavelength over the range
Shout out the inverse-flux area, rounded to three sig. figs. 0.432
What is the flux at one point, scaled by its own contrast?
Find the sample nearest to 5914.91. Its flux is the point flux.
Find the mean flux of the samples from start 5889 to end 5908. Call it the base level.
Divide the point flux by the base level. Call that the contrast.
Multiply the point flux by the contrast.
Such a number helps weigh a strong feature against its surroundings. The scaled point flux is 19.6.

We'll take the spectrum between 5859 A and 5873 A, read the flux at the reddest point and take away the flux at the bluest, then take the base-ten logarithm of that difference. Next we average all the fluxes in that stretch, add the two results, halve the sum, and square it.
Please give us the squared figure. 86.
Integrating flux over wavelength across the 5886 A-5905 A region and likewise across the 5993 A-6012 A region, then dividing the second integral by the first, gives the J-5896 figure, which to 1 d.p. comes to 1.0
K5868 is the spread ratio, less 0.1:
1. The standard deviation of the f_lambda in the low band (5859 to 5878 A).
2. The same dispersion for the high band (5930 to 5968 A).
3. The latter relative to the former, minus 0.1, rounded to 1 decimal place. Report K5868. 0.7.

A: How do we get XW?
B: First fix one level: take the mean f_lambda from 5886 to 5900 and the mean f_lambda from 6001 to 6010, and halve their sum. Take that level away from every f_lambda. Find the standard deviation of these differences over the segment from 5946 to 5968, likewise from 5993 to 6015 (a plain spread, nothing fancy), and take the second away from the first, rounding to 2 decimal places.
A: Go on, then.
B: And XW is 0.11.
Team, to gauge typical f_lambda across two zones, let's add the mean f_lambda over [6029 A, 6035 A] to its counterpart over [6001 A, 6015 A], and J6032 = 38.6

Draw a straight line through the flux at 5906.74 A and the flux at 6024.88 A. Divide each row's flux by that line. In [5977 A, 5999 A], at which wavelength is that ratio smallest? 5997.19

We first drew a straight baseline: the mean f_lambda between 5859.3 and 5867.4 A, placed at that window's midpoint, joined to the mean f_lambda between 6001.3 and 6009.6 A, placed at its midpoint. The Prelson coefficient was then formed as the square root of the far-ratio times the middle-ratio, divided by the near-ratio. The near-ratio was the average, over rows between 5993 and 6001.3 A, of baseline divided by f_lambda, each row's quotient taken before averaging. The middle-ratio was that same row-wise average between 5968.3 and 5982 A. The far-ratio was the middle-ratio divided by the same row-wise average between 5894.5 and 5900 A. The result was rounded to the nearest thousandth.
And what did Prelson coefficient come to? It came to 1.009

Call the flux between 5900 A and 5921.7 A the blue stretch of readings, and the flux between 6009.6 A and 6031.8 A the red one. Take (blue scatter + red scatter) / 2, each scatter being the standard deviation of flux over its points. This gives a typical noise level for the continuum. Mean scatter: 0.2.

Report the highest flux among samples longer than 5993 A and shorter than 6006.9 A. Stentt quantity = 20.18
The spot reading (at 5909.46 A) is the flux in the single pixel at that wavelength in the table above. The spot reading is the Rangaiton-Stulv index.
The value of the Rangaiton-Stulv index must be 19.11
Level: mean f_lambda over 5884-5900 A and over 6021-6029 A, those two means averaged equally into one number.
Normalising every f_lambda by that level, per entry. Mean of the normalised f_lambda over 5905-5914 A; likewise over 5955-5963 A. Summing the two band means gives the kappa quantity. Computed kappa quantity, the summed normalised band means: 2.089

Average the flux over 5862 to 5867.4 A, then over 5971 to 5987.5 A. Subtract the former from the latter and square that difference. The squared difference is 3.8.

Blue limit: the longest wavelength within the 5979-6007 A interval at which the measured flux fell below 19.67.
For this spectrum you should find 5997.19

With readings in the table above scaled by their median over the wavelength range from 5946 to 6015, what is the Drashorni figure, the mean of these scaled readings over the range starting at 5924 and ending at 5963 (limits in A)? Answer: 0.98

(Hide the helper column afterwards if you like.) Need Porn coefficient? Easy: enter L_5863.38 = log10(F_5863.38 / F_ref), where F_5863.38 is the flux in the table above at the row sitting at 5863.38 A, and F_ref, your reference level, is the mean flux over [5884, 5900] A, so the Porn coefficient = -0.027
